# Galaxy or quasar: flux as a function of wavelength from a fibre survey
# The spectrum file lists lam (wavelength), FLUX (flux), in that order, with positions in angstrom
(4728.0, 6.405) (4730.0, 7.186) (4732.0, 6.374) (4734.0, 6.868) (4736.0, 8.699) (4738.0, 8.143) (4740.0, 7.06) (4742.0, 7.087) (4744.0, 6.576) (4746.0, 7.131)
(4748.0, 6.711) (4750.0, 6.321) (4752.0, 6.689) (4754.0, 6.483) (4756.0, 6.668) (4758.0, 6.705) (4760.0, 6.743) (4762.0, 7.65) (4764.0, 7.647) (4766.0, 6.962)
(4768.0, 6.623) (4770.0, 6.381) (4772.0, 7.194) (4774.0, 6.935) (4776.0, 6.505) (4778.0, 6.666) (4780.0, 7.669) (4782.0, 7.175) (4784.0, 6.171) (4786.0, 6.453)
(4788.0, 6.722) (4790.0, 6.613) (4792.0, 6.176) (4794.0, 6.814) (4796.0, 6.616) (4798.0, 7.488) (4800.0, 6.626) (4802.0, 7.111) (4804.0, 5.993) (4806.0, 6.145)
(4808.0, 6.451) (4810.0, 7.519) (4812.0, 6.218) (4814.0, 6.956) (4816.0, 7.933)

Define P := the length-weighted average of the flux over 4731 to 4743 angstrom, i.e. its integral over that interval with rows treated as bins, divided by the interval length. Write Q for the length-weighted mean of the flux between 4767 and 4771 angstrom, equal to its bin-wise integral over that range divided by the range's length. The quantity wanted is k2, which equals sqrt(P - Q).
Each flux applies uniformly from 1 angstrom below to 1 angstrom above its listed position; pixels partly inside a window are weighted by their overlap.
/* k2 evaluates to 0.9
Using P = 7.4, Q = 6.50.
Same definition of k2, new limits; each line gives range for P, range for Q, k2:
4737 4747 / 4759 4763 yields 0.1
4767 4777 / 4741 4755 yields 0.1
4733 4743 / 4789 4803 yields 0.9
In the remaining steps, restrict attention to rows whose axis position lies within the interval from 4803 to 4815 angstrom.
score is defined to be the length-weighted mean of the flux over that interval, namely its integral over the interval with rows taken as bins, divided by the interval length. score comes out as 6.5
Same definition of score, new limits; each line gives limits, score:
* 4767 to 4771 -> 6.5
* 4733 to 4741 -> 7.7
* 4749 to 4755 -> 6.5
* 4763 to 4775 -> 7.0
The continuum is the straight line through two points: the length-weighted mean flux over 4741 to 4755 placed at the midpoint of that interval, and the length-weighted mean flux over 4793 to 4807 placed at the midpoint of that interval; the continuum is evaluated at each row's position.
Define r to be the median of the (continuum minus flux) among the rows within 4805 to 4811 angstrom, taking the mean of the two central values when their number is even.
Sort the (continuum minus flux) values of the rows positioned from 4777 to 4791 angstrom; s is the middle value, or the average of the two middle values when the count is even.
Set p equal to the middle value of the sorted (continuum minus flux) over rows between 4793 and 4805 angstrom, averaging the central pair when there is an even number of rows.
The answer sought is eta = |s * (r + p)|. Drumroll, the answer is 0.006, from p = -0.03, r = 0.23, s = 0.03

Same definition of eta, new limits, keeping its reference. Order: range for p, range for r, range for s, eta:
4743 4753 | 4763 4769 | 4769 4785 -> 0.024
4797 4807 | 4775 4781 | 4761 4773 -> 0.034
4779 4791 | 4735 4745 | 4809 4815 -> 0.097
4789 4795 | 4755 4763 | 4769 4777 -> 0.001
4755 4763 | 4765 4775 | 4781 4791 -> 0.019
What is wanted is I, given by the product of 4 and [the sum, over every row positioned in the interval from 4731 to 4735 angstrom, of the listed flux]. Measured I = 53.0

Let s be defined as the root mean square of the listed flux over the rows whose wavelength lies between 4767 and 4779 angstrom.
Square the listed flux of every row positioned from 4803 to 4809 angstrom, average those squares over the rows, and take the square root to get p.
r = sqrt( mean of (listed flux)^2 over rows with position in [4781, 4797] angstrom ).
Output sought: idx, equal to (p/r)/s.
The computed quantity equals 0.140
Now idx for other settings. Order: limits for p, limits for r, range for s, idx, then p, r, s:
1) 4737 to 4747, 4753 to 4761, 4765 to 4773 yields 0.160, 7.22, 6.65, 6.80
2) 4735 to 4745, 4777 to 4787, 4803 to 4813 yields 0.170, 7.55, 6.85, 6.49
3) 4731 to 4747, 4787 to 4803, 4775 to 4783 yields 0.153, 7.28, 6.78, 7.02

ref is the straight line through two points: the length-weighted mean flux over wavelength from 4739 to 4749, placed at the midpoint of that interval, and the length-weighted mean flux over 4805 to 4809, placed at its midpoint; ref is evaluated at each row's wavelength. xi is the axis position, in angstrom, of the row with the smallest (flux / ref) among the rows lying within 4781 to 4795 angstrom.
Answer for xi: 4784.0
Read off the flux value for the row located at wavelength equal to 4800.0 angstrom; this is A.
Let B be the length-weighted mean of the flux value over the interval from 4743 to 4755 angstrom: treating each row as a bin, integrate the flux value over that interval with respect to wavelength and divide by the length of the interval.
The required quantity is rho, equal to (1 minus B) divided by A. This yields -0.85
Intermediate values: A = 6.626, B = 6.65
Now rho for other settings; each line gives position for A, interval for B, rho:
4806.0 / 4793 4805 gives -0.94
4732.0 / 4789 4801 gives -0.90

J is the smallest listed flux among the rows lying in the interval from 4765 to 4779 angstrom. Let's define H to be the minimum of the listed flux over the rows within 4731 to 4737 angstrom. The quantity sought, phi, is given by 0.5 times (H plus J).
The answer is 6.38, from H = 6.374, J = 6.381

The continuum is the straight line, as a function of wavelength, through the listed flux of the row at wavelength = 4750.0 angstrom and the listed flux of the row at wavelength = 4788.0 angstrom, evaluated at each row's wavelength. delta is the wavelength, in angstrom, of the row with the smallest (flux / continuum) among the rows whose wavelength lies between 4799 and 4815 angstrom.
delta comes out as 4804.0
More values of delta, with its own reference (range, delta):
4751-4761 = 4754.0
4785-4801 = 4792.0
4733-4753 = 4750.0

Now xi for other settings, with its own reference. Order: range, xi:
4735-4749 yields 4744.0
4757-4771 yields 4770.0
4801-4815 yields 4804.0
